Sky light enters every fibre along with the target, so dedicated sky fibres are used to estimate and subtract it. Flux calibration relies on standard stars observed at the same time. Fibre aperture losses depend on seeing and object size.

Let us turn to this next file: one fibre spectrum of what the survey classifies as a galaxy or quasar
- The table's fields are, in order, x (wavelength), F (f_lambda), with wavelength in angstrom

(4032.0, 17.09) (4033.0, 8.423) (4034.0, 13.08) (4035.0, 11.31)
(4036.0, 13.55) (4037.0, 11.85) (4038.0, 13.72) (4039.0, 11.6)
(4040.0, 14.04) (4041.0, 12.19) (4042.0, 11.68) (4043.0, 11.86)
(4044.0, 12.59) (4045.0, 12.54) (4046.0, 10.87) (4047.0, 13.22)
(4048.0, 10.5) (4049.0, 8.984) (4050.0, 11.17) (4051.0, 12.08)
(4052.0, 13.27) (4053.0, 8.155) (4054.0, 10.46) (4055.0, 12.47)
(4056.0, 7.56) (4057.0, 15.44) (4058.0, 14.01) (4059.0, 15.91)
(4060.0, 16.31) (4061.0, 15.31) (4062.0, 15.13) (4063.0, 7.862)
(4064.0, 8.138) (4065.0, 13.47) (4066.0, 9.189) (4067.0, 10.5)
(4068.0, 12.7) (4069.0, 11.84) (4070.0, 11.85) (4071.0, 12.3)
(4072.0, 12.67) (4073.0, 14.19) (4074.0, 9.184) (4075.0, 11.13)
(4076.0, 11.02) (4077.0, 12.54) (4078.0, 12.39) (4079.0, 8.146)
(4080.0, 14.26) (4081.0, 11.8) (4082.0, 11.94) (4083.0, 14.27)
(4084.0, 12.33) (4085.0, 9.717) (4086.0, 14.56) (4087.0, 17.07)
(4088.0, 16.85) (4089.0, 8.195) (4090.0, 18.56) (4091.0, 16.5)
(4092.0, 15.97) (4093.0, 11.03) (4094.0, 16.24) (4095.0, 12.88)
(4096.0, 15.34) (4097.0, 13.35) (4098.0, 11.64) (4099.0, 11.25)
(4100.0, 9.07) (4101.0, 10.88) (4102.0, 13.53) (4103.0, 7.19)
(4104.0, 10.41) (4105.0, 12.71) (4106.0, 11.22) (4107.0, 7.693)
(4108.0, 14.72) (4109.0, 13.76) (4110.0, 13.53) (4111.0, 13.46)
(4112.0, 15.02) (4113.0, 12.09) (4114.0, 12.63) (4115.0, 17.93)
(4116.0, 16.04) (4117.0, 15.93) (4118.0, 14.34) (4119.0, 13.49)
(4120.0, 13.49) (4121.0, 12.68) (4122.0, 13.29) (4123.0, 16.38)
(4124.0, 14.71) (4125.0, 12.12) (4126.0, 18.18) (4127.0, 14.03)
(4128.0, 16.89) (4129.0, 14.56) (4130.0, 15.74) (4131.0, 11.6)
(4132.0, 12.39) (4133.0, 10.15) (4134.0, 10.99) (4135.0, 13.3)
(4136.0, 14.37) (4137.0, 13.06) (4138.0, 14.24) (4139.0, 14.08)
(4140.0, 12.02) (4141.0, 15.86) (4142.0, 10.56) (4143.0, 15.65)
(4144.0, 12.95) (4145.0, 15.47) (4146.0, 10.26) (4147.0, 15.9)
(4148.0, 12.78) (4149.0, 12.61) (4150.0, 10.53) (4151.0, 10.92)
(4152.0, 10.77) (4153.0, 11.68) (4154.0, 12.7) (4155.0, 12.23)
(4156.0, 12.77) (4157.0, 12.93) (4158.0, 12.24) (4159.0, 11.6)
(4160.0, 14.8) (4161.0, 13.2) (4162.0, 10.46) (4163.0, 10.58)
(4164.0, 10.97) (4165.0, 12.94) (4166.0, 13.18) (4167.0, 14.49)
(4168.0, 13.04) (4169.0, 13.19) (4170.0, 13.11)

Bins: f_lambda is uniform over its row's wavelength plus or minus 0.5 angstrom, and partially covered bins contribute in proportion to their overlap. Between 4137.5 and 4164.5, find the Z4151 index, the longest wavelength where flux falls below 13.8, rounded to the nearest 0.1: 4164.0 angstrom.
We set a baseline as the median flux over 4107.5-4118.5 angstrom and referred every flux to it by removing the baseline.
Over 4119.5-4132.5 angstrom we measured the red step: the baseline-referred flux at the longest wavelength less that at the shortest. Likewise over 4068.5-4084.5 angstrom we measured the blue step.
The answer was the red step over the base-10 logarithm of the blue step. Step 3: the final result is 3.6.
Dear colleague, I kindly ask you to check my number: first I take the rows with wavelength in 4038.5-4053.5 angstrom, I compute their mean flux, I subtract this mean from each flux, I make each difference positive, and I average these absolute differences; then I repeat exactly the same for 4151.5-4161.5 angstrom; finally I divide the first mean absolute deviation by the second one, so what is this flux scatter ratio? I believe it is 1.46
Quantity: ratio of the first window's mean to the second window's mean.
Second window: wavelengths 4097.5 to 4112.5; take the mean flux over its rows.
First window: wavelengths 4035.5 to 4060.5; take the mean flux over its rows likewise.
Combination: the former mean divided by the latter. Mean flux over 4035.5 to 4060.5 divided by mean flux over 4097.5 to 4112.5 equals 1.04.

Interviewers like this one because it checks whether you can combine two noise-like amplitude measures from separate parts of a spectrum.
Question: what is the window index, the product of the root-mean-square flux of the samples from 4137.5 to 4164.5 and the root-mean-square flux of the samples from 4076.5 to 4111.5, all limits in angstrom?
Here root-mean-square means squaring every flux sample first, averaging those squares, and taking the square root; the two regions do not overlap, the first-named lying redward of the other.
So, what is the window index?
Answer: 166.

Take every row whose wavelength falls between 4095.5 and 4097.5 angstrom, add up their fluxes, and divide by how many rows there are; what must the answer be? 14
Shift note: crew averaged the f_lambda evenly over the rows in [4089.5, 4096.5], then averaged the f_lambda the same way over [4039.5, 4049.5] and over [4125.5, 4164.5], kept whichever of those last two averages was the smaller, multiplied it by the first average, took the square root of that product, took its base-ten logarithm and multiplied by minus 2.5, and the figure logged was -2.82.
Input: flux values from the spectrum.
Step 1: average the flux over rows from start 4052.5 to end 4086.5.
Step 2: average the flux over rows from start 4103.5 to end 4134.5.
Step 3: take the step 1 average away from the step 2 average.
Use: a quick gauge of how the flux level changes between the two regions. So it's 1.6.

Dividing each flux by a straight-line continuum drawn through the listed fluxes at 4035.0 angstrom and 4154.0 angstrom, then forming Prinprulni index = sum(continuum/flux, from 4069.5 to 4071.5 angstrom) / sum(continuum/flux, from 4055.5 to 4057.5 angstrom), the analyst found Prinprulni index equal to 0.85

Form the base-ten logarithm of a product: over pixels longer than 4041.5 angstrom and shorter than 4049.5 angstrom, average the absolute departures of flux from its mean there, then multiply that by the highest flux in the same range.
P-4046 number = 1.1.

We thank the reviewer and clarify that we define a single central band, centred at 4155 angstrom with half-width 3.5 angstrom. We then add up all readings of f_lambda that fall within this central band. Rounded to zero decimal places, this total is 85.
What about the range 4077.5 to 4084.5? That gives 85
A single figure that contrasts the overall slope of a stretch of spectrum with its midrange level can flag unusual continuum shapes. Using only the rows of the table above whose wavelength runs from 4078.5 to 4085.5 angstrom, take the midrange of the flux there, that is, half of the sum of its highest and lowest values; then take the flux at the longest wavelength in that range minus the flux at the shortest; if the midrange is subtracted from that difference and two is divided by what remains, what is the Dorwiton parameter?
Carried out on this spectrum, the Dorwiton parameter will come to -0.21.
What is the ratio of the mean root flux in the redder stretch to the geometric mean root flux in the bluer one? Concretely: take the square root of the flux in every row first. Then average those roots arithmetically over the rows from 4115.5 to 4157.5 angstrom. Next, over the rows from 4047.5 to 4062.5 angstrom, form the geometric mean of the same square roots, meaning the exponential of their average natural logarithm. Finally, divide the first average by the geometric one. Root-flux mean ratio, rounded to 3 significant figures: 1.05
